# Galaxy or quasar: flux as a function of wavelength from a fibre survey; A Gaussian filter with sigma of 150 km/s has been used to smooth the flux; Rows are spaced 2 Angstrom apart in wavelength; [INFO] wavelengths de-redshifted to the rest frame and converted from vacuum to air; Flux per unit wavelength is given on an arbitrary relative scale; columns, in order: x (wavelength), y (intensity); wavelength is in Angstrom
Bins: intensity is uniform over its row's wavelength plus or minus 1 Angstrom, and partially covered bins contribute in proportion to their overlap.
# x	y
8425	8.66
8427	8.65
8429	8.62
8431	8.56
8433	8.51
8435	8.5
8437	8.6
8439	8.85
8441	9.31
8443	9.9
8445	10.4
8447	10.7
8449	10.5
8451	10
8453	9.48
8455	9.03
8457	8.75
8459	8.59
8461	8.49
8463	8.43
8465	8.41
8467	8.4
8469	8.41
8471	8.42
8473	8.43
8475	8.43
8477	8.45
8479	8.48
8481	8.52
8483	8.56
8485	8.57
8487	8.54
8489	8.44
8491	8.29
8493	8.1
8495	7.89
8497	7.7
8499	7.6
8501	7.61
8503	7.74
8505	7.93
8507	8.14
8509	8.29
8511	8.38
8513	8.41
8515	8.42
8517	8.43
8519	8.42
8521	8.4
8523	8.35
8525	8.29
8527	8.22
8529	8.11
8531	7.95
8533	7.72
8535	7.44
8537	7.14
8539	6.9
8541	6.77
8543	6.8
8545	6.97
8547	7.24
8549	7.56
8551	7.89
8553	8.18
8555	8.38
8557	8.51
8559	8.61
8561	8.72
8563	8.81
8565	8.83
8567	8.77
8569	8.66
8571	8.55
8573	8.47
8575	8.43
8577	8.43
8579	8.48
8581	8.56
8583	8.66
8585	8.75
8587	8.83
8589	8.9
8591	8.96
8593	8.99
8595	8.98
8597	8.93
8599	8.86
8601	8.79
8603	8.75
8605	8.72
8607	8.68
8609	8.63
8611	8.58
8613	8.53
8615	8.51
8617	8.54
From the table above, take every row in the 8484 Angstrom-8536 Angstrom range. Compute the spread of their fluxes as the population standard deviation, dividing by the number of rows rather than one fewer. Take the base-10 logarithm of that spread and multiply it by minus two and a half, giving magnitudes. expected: 1.2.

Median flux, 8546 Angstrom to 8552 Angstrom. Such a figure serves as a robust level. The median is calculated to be 7.6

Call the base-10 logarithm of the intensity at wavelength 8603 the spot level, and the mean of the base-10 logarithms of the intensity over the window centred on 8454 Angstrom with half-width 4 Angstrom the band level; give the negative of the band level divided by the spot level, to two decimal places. -1.03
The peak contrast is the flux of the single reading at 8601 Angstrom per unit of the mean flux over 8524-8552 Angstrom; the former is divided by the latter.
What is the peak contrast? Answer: 1.17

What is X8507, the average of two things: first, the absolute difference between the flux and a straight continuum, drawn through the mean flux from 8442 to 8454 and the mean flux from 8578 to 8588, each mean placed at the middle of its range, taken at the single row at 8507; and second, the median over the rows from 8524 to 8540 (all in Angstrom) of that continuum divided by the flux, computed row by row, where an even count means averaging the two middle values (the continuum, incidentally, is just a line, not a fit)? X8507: 1.27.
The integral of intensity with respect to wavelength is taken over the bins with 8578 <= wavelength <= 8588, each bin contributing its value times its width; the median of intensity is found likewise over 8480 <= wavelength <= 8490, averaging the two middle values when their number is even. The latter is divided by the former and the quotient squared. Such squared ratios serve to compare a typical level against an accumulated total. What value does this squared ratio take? 0.0097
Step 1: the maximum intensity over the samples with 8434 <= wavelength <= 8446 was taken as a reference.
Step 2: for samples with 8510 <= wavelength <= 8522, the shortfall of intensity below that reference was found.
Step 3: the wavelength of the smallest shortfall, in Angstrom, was 8517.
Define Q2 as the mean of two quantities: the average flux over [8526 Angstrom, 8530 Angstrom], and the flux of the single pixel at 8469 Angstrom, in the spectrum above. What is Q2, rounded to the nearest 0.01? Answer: 8.29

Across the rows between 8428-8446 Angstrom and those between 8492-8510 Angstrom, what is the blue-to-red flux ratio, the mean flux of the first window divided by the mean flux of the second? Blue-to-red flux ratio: 1.14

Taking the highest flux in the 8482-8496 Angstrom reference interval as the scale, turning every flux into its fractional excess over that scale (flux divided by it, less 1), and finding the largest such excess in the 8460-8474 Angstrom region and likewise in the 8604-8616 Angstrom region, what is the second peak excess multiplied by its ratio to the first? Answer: -0.033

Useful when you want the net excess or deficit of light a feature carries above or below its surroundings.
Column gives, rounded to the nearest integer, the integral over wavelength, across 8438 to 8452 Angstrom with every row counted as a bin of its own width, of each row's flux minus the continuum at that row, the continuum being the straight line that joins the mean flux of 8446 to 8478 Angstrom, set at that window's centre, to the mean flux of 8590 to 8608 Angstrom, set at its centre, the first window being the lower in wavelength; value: 14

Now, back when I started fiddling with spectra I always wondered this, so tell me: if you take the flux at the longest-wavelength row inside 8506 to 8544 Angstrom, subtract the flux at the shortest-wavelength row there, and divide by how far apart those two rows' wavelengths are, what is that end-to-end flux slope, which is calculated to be -0.037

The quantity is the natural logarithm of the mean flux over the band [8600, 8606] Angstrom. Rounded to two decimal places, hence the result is 2.17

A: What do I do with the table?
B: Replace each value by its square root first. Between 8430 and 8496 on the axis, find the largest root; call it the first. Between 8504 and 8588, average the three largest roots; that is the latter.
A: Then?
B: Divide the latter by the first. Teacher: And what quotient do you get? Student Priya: 0.91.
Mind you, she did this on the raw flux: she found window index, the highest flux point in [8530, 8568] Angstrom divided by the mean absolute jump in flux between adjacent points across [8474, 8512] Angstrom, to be 84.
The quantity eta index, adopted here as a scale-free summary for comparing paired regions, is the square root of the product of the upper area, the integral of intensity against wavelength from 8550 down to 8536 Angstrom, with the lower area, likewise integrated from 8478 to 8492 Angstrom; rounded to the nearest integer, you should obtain 108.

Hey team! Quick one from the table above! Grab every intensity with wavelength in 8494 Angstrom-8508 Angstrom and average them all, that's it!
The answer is 7.8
